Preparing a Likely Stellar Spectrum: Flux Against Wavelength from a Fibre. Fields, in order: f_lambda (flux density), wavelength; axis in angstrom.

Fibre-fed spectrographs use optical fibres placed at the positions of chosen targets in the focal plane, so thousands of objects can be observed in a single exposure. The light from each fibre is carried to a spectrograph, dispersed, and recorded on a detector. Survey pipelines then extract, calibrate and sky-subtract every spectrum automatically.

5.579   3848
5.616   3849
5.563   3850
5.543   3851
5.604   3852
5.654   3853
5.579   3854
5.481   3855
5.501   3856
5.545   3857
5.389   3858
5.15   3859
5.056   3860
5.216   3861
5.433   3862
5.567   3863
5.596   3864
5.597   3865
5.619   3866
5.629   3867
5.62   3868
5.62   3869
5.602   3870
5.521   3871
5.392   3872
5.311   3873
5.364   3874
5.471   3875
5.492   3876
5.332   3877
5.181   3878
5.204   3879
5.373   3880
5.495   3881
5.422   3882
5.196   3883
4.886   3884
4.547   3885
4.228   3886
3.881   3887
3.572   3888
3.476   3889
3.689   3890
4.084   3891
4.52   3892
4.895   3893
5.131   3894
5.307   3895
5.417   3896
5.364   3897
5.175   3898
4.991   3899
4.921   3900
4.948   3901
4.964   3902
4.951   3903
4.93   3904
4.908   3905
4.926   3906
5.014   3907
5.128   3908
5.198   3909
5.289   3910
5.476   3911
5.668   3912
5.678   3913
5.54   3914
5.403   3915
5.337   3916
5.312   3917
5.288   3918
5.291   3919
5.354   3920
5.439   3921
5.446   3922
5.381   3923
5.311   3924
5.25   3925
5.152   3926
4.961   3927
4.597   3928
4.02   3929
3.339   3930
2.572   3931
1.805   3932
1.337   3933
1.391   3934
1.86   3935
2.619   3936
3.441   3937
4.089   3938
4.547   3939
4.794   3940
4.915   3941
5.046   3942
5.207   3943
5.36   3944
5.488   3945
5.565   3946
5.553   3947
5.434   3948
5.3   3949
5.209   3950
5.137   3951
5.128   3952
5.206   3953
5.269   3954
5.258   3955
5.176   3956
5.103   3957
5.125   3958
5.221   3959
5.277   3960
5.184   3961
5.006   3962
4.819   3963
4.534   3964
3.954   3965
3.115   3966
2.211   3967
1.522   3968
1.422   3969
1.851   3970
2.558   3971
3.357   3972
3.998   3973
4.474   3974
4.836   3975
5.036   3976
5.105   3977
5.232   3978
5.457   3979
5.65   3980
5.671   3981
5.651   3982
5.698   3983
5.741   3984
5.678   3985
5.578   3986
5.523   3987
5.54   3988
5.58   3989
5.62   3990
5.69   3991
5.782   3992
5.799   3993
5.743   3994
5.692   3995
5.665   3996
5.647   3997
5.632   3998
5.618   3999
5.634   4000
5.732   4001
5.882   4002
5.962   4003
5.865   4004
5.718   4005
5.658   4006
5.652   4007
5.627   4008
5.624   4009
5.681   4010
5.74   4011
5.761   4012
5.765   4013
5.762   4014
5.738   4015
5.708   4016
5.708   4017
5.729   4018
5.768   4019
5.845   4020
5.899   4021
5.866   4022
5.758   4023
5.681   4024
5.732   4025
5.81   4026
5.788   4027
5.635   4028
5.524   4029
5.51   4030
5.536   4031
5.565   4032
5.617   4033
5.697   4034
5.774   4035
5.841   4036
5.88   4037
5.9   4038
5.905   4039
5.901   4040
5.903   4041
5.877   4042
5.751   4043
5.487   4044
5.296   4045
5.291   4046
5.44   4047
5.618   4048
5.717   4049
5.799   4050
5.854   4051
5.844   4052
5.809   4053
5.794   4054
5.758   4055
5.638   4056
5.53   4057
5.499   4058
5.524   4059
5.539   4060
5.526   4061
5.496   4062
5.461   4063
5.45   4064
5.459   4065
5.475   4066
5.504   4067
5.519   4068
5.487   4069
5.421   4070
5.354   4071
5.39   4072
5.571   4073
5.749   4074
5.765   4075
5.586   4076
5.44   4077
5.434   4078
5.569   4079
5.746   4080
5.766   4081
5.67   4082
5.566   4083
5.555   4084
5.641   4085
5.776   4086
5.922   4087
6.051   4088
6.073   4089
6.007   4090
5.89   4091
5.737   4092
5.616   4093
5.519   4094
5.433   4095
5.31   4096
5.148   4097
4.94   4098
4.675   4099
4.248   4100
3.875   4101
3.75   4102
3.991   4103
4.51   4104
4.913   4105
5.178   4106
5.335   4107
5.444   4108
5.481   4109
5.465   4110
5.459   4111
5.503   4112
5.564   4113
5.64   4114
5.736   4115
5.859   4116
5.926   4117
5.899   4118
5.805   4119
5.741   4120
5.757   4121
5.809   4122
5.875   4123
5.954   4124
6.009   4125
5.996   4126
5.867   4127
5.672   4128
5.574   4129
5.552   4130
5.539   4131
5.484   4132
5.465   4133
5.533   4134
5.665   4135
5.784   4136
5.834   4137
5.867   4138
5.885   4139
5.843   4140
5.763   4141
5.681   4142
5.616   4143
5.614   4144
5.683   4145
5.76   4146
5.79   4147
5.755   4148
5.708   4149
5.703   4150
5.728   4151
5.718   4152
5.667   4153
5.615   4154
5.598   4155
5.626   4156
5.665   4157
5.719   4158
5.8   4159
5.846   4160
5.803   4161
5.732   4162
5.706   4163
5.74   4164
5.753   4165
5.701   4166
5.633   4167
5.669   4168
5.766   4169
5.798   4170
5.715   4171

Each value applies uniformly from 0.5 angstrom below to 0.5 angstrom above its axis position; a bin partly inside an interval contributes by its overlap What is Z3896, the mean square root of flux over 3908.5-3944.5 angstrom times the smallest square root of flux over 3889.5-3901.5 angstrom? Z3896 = 4.0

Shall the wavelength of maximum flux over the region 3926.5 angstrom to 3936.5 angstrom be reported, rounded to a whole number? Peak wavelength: 3927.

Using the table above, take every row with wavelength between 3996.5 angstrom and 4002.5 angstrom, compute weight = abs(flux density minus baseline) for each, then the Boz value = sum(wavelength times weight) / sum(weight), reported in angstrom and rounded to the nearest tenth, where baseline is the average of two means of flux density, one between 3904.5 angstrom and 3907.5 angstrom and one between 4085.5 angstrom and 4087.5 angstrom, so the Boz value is 3999.9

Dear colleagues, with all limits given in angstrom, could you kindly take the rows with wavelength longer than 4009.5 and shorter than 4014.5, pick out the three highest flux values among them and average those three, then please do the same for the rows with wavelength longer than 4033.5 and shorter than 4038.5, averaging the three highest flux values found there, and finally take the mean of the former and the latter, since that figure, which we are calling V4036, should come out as 5.82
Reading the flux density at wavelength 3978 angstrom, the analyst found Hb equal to 5.232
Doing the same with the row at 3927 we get 4.961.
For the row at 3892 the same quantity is 4.52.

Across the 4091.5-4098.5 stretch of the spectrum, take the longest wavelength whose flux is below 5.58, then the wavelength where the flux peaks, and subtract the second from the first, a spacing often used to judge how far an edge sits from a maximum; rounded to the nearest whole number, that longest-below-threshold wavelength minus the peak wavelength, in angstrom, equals 6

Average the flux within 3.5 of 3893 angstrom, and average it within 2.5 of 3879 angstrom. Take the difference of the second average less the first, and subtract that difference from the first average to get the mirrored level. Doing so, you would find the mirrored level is 4.1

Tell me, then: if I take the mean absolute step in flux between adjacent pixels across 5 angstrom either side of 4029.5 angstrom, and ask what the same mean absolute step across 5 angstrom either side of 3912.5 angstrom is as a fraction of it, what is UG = 1.62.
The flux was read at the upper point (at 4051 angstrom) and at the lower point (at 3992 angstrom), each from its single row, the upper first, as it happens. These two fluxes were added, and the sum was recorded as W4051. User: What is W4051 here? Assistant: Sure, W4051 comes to 11.6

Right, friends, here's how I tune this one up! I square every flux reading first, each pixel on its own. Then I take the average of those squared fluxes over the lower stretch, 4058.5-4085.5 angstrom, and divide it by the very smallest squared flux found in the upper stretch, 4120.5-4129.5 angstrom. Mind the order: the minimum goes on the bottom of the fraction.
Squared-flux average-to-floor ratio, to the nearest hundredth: 0.99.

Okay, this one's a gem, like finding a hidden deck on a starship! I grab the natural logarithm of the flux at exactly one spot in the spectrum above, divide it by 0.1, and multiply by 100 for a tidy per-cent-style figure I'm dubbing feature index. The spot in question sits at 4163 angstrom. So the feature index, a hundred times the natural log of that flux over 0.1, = 1742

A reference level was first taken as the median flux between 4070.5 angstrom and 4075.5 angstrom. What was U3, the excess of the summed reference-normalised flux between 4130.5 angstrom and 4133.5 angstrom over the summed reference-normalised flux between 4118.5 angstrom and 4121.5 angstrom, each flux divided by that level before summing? -0.15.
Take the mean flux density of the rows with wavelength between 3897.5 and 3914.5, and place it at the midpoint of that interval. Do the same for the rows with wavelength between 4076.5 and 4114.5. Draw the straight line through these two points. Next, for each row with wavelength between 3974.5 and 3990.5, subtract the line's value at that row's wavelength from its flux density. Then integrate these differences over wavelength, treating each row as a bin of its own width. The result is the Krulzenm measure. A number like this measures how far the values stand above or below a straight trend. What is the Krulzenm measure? 3.9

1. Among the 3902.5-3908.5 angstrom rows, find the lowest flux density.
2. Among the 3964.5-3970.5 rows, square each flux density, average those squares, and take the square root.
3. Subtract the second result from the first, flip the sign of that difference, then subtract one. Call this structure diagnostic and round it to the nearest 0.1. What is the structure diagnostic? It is -3.4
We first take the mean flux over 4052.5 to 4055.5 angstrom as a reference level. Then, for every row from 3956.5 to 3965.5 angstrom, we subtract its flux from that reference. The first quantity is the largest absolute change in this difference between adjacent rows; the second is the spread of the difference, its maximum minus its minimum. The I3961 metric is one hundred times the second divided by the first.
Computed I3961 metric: 228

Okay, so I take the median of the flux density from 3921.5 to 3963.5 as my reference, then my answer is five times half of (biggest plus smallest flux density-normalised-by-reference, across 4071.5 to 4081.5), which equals 5.4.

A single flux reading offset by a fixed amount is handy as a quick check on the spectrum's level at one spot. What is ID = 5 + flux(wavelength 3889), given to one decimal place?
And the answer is 8.5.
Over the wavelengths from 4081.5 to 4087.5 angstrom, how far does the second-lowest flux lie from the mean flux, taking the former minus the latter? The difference -0.12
